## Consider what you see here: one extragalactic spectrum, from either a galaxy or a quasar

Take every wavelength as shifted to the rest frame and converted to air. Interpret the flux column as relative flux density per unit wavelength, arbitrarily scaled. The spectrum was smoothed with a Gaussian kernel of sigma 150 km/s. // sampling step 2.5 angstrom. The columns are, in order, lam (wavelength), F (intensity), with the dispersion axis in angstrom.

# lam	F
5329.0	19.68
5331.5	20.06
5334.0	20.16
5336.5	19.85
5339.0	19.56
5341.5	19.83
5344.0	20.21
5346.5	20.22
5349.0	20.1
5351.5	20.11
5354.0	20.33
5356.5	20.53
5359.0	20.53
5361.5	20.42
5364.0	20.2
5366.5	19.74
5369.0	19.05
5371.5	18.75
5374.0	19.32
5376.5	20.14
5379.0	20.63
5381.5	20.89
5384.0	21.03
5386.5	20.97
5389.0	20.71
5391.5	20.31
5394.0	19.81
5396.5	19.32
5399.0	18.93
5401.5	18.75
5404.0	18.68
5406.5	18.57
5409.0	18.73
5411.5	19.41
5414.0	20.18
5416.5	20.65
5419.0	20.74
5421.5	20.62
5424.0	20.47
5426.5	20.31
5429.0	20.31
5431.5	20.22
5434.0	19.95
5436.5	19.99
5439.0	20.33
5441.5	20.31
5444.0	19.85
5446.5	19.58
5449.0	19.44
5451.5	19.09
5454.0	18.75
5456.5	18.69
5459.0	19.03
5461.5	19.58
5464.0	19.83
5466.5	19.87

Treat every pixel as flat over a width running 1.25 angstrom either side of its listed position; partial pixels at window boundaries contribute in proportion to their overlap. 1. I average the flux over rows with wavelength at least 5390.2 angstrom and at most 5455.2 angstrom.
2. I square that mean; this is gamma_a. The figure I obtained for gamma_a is 390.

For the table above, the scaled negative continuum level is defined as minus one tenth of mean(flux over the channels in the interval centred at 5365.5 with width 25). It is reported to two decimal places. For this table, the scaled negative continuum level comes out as -1.99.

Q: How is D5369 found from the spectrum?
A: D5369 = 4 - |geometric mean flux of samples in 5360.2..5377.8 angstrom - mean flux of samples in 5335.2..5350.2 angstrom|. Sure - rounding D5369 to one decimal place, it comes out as 3.7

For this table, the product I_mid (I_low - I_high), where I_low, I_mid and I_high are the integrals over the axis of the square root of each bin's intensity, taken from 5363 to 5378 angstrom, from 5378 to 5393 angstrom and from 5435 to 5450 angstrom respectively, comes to -45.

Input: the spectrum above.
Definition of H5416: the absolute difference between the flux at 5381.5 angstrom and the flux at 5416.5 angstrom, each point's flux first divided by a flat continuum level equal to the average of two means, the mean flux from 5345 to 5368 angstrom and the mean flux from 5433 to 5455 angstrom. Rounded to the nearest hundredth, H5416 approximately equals 0.01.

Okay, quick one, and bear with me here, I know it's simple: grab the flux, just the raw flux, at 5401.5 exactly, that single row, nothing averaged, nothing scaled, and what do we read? 18.75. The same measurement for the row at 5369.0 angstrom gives 19.05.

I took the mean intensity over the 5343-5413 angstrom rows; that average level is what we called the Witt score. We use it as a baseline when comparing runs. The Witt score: 19.87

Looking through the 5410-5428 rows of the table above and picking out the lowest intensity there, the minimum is 19.41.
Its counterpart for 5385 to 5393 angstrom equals 20.31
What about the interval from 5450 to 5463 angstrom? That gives 18.69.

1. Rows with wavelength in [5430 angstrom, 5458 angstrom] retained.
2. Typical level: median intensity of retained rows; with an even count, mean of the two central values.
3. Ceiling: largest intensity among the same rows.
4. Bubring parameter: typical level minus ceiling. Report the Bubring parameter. -0.48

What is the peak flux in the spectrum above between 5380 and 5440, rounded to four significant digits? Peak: 21.03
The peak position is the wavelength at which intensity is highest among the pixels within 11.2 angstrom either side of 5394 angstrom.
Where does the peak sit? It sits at 5384.0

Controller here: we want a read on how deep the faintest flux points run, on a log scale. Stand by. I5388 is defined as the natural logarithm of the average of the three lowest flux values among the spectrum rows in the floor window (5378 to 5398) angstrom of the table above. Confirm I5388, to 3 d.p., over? 2.986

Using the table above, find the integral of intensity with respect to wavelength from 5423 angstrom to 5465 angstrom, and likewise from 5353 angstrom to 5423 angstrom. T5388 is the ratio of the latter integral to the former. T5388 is 1.7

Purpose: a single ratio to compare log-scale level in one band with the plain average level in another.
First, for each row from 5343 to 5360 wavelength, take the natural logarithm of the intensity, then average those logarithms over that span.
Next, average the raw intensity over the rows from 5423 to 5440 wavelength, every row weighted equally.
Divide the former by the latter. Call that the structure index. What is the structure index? 0.149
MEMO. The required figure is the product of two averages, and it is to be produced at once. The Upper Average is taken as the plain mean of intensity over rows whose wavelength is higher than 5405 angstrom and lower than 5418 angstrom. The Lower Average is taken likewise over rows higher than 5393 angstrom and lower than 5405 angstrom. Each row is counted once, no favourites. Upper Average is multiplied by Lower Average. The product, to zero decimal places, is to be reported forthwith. 373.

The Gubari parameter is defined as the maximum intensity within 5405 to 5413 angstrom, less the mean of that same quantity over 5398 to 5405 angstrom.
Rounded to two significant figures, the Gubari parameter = 0.62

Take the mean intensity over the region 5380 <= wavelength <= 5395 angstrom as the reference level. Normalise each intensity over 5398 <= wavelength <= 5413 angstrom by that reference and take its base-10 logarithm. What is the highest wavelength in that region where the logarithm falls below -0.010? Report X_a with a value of 5411.5 angstrom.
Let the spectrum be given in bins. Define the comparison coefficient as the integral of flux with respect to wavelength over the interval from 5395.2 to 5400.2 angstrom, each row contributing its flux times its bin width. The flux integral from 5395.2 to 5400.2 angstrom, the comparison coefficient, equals 96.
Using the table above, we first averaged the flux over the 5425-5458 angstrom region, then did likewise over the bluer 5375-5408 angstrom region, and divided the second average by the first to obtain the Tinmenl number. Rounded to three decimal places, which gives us 1.007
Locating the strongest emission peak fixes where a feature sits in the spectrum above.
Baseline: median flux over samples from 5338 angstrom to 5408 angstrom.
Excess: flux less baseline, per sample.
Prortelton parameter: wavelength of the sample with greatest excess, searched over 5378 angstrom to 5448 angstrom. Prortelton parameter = 5384.0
